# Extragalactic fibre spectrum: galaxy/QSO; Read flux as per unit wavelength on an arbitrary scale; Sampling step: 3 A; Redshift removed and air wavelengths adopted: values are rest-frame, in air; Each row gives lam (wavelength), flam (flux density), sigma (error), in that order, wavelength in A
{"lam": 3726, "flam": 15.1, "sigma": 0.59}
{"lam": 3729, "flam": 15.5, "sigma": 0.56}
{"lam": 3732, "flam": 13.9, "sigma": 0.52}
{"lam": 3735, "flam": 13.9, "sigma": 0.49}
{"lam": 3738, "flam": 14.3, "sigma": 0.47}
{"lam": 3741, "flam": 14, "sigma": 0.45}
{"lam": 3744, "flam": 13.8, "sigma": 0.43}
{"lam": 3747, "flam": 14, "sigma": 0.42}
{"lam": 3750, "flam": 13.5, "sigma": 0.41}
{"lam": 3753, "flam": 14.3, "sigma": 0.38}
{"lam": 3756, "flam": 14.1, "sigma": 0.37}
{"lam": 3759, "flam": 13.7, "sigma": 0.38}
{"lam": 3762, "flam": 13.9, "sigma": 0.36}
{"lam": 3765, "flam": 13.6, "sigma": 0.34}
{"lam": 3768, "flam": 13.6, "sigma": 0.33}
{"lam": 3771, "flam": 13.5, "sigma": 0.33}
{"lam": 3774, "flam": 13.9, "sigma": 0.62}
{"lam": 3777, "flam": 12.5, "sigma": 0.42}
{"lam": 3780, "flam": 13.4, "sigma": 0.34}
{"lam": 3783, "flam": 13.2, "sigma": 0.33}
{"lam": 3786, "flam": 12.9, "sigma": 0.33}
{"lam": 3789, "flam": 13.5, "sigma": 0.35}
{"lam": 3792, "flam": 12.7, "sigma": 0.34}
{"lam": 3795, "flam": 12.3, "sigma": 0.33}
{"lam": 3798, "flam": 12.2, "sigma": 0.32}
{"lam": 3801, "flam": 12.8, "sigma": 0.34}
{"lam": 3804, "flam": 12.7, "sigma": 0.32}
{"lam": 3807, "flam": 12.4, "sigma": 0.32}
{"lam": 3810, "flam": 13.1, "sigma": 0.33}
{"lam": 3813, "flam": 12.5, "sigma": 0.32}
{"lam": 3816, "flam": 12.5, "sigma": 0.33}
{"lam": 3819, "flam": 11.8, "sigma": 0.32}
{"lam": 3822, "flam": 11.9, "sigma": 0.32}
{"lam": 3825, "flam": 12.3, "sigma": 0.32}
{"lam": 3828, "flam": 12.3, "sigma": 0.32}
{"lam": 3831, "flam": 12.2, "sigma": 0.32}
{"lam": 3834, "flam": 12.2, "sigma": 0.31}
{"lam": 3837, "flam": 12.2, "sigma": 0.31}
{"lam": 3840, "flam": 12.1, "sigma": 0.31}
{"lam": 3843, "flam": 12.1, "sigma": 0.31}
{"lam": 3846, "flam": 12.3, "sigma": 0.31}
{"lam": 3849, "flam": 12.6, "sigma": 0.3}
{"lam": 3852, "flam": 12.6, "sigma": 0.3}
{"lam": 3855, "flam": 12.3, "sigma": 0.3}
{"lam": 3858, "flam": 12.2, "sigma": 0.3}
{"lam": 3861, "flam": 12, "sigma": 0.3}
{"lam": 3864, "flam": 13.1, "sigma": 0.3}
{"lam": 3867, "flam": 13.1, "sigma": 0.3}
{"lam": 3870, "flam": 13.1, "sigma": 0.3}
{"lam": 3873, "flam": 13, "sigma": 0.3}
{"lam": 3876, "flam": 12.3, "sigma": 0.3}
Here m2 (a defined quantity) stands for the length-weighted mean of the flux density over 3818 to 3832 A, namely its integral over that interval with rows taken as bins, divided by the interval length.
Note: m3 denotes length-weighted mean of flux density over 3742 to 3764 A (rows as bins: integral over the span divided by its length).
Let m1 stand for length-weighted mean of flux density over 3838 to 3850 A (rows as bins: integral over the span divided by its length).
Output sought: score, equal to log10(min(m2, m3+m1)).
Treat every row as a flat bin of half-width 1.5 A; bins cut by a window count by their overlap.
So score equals 1.08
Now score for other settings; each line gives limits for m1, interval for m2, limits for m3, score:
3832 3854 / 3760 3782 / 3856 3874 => 1.13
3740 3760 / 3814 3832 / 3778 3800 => 1.09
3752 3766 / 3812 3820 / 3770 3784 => 1.09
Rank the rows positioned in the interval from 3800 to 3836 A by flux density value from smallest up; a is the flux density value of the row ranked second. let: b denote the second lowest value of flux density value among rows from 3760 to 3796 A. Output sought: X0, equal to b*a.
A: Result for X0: 149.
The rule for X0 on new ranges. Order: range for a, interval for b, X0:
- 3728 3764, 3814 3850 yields 163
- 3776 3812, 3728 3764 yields 169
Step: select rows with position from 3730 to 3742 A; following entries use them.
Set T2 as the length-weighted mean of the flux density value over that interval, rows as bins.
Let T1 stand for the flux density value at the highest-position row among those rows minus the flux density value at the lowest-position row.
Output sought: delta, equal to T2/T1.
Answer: 141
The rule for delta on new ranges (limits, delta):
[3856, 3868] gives 14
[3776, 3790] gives 13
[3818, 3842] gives 40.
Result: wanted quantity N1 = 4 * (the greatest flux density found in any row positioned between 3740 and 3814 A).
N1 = 57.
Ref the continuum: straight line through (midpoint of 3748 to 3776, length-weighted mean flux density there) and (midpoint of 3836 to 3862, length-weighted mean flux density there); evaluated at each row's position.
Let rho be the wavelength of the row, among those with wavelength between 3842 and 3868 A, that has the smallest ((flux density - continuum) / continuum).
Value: 3843 A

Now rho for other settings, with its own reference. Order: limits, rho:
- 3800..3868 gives 3819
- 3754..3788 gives 3777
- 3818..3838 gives 3819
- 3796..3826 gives 3819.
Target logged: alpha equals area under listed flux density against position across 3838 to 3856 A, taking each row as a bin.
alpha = 222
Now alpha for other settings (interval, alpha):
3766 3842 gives 963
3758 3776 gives 246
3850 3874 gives 304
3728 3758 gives 423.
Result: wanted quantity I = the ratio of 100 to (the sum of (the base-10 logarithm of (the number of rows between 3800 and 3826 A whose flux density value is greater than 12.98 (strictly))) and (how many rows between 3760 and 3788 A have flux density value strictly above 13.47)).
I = 20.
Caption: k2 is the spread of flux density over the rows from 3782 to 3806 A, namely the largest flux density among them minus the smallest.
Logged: 1.30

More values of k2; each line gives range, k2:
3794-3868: 1.30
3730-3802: 2.10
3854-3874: 1.10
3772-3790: 1.40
